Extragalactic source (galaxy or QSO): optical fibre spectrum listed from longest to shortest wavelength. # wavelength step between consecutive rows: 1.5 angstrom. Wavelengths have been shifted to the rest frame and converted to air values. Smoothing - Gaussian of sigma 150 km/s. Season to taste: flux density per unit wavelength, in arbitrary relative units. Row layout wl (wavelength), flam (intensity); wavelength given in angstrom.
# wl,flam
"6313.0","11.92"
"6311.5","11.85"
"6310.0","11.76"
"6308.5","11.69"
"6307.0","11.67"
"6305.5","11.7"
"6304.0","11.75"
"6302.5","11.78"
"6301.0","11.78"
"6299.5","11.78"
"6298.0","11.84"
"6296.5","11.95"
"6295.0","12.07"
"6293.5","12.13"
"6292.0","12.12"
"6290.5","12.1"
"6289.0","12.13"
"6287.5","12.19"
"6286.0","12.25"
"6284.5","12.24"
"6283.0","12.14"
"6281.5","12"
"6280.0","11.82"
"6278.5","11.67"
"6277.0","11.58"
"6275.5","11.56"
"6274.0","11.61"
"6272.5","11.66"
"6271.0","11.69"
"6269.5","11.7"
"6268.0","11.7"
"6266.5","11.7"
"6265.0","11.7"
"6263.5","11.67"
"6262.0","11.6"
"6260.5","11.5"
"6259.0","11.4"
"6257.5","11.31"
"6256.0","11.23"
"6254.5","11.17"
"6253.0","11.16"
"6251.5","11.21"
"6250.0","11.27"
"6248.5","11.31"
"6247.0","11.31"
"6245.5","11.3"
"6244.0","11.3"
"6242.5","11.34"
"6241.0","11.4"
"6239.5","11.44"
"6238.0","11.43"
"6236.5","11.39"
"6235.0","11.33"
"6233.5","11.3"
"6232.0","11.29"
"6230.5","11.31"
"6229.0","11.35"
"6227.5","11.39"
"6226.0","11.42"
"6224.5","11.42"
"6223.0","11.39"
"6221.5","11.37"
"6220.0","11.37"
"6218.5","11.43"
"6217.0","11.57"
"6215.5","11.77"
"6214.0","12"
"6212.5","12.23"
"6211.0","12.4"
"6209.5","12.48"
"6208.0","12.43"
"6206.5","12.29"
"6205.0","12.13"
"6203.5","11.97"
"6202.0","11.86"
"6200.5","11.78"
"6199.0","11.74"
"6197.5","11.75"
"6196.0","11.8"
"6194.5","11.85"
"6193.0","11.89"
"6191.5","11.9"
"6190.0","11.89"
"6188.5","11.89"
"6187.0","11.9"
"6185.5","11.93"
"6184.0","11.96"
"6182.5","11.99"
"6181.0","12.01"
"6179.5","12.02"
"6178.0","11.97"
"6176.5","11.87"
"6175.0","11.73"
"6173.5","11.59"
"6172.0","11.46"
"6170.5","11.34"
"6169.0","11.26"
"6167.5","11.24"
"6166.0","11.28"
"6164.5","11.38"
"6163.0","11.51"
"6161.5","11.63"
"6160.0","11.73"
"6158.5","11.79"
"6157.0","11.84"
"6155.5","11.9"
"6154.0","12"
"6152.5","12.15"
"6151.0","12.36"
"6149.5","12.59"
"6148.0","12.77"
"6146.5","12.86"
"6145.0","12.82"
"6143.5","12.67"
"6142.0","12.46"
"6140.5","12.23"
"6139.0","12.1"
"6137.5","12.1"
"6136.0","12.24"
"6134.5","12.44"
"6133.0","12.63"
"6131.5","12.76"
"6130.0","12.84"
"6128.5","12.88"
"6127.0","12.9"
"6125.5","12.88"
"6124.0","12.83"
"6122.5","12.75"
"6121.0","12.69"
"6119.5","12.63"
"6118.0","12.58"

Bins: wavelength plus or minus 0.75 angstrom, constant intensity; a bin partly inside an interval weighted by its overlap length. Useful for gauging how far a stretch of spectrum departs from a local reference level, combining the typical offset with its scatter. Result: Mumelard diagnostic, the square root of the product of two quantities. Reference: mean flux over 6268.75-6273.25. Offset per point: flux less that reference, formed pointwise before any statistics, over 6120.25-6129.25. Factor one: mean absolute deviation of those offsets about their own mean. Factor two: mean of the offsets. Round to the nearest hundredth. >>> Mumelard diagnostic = 0.28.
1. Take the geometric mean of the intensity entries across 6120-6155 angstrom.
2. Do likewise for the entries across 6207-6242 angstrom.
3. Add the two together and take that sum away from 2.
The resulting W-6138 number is -22.2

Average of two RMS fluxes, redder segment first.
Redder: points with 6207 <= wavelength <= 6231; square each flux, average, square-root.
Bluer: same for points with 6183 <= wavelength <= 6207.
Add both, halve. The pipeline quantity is 11.81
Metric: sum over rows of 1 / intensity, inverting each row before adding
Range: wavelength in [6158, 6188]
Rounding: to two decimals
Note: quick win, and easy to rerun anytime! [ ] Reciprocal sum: 1.71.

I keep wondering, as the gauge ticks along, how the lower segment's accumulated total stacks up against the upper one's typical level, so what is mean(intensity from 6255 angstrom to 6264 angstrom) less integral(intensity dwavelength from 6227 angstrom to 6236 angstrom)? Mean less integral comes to -91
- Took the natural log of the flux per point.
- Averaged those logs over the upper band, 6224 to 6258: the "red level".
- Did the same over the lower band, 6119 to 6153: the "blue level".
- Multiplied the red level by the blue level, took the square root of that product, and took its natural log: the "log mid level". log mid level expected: 0.908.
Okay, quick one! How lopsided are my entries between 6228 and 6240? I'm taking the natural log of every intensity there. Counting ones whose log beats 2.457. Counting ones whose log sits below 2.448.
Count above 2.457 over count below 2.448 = 0.0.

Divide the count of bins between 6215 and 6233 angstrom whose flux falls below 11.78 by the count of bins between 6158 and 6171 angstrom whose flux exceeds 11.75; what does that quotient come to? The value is 12.0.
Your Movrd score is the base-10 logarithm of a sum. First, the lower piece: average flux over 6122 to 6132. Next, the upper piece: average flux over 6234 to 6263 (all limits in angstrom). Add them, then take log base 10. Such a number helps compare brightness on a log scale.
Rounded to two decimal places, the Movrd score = 1.38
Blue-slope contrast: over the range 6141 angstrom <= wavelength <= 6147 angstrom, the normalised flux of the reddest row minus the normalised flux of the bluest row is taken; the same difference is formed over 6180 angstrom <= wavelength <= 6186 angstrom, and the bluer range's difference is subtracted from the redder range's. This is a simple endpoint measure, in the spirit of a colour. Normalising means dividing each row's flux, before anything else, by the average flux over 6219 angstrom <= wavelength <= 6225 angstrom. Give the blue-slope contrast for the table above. -0.042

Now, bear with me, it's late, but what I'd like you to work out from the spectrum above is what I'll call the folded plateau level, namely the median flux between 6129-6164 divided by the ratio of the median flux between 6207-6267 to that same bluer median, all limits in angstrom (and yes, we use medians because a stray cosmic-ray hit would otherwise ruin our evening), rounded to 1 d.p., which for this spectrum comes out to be 13.2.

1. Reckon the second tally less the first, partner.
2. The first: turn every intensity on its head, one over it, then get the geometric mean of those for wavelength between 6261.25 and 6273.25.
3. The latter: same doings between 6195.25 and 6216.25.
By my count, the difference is -0.0026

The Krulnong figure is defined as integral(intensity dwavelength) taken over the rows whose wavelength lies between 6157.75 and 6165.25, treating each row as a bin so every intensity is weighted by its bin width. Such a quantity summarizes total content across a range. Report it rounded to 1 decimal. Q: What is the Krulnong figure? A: 87.1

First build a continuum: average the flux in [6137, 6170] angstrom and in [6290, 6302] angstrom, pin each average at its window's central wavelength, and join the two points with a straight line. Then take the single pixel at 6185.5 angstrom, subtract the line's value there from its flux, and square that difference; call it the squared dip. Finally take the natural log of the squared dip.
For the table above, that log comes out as -5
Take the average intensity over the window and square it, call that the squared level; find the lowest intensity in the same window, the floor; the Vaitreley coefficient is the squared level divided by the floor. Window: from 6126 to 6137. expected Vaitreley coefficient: 13.1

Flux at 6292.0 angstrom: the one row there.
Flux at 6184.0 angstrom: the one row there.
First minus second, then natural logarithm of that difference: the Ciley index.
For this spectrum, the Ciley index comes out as -1.8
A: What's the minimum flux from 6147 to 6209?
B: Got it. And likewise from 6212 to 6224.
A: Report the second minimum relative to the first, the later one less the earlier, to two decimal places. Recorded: 0.13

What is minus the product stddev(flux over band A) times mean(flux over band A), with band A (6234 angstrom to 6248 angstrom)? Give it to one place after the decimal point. -0.6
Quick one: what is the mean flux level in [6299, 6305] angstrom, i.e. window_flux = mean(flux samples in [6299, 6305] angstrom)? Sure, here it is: 11.8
